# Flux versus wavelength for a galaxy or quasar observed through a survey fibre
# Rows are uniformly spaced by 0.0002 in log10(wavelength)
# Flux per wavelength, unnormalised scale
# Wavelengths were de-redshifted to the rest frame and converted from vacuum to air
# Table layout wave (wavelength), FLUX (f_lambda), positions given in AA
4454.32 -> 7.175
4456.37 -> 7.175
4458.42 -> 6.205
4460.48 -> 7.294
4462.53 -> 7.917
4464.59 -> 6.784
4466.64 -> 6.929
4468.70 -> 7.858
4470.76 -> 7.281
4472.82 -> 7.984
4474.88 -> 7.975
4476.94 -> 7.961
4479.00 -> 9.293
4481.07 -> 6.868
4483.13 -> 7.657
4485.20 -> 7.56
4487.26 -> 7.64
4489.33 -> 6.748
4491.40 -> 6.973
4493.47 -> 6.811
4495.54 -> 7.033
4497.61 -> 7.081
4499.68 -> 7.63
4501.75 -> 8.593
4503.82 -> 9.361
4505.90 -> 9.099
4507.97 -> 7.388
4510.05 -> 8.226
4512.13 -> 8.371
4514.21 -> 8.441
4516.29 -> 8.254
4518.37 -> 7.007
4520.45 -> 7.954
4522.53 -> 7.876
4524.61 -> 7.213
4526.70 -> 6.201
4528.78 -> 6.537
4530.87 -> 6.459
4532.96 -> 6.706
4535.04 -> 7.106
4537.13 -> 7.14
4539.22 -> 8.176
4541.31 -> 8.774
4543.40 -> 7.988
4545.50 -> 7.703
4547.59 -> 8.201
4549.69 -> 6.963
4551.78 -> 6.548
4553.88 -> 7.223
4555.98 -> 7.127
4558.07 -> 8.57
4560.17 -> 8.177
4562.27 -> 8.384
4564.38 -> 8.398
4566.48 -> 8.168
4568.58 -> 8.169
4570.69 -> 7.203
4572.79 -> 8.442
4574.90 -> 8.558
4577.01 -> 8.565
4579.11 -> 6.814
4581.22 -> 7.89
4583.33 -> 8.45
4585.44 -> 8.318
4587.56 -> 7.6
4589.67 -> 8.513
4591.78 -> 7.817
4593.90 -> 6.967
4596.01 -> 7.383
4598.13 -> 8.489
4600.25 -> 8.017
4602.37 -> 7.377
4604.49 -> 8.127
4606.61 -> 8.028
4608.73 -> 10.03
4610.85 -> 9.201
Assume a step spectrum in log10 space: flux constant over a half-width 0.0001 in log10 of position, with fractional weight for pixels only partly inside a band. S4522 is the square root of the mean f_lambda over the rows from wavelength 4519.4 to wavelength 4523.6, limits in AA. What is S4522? 2.81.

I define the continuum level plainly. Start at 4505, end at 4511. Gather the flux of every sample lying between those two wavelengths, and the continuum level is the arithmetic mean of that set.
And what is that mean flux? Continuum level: 8.2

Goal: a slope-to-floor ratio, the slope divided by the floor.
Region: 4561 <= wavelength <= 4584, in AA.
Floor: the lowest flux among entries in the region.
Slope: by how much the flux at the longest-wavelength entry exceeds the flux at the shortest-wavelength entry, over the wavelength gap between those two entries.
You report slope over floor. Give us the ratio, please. 0.000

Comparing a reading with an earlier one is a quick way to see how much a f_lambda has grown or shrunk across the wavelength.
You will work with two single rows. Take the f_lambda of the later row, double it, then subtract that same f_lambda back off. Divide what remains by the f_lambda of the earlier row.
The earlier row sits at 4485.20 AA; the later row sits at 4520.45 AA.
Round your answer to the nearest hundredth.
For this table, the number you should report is 1.05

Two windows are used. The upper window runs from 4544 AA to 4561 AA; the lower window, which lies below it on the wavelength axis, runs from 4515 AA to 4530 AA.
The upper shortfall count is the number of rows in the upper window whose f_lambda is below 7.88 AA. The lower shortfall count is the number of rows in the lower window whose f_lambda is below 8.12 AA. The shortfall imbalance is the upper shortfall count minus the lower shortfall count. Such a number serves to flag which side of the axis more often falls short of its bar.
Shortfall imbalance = -1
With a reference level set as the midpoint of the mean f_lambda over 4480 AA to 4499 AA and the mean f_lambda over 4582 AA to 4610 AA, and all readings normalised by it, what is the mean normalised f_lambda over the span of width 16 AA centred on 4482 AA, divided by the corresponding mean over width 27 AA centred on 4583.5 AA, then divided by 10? 0.098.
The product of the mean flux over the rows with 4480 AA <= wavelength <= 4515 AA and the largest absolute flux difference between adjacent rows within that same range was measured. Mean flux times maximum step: 13.2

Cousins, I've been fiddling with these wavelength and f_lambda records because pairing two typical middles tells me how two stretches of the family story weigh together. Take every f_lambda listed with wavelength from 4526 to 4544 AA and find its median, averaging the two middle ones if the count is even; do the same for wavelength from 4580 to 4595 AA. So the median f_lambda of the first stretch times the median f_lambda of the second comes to 56.1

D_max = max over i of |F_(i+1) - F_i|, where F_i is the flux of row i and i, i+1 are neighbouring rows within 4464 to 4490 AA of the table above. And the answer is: 2.4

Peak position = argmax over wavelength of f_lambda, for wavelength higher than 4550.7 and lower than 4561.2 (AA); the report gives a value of 4558.07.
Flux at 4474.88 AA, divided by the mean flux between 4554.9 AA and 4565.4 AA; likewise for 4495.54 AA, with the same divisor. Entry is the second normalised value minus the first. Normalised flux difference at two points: -0.12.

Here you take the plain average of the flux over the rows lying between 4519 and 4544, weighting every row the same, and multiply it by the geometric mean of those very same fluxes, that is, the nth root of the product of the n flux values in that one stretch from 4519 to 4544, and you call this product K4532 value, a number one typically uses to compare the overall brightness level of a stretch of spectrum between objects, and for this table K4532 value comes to 54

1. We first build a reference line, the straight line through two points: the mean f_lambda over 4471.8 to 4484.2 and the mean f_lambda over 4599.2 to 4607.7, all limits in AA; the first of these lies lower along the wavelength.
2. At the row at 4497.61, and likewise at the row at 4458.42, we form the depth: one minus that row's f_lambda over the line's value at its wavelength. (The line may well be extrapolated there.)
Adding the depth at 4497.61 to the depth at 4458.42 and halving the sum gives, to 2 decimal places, 0.16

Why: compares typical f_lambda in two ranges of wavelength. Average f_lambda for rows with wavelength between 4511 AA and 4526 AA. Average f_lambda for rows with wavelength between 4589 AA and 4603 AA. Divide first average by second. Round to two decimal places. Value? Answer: 1.01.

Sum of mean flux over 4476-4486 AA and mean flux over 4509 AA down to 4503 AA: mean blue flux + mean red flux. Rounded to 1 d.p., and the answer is 16.5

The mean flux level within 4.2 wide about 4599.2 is 8.25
